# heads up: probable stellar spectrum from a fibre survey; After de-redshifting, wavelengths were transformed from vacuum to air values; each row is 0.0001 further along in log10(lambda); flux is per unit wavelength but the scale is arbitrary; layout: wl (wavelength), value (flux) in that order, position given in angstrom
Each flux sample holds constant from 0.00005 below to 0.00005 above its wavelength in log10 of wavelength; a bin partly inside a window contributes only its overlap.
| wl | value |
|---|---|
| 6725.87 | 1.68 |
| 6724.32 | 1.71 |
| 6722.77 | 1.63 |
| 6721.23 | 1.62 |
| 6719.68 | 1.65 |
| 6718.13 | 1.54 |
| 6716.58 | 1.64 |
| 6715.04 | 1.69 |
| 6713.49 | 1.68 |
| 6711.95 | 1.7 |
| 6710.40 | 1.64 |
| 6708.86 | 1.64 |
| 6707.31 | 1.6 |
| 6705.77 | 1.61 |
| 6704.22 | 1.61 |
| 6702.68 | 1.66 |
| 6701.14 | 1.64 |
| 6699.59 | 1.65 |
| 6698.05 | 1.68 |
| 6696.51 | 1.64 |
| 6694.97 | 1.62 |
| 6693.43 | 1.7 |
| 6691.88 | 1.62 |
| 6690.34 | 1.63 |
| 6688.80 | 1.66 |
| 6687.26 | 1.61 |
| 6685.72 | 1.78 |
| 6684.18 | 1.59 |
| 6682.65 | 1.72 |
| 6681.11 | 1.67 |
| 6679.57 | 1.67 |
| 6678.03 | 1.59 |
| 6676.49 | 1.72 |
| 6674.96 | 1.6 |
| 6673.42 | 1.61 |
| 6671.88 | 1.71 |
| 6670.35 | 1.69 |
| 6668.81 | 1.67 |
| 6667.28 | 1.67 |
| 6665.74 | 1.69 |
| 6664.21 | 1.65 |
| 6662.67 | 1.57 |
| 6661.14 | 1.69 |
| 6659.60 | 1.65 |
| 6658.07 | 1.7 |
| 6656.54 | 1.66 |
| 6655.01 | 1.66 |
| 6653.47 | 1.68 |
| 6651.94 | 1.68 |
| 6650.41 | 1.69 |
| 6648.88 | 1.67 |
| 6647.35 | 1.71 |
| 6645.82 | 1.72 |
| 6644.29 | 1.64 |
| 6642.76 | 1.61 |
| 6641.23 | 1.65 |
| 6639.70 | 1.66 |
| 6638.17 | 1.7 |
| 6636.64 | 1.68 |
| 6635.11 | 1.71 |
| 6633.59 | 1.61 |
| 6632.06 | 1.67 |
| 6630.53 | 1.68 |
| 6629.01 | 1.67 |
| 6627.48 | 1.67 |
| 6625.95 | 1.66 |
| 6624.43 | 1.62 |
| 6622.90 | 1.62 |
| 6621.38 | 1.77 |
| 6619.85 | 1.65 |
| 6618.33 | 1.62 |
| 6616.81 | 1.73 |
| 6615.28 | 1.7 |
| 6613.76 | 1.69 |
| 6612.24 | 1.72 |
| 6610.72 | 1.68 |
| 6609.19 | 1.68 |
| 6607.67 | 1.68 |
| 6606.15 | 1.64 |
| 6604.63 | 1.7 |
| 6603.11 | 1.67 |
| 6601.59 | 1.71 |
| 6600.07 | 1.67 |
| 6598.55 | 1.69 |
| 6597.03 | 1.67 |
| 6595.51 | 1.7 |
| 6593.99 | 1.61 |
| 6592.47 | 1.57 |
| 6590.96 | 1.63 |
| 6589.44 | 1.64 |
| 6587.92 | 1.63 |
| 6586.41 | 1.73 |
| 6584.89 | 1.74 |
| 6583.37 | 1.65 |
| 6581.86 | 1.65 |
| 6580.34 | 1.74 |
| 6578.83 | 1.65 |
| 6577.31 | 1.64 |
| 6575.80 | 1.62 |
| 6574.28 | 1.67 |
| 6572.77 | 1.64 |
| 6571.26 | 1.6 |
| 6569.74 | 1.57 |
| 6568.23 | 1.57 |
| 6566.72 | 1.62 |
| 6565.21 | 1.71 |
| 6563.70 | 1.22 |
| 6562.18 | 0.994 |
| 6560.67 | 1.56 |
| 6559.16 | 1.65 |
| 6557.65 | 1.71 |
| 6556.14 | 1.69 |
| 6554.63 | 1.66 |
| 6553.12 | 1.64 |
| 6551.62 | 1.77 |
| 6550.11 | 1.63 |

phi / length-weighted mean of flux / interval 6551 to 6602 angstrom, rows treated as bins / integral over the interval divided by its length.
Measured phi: 1.62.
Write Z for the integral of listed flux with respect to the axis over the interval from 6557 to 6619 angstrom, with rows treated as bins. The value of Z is 101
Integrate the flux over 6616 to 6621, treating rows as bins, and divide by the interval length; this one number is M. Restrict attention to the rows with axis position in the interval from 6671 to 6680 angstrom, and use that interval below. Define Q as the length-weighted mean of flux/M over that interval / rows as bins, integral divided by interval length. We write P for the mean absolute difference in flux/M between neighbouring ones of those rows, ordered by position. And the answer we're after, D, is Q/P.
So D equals 19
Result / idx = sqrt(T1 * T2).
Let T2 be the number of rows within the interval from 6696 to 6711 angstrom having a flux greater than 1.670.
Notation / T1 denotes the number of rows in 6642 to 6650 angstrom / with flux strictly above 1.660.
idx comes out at 1.7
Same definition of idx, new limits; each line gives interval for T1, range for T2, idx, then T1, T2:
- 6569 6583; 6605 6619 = 3.7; 2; 7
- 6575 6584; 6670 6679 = 1.7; 1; 3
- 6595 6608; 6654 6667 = 4.9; 8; 3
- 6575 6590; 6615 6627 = 3.0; 3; 3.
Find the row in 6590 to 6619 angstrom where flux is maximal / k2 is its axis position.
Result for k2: 6616.81 angstrom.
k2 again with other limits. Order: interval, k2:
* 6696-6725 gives 6724.32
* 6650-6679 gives 6676.49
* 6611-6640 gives 6621.38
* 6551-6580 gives 6551.62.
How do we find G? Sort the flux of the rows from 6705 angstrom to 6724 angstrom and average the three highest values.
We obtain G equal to 1.69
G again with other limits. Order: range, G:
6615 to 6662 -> 1.74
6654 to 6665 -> 1.68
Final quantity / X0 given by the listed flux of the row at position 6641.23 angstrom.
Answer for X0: 1.65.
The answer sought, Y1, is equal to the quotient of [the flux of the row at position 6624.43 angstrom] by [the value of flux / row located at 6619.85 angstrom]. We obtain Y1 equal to 0.98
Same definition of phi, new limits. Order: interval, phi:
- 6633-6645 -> 1.66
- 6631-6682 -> 1.67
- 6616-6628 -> 1.67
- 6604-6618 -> 1.69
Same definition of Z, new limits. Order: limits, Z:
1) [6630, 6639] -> 15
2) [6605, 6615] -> 17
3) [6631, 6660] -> 48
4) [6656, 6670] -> 23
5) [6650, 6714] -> 106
